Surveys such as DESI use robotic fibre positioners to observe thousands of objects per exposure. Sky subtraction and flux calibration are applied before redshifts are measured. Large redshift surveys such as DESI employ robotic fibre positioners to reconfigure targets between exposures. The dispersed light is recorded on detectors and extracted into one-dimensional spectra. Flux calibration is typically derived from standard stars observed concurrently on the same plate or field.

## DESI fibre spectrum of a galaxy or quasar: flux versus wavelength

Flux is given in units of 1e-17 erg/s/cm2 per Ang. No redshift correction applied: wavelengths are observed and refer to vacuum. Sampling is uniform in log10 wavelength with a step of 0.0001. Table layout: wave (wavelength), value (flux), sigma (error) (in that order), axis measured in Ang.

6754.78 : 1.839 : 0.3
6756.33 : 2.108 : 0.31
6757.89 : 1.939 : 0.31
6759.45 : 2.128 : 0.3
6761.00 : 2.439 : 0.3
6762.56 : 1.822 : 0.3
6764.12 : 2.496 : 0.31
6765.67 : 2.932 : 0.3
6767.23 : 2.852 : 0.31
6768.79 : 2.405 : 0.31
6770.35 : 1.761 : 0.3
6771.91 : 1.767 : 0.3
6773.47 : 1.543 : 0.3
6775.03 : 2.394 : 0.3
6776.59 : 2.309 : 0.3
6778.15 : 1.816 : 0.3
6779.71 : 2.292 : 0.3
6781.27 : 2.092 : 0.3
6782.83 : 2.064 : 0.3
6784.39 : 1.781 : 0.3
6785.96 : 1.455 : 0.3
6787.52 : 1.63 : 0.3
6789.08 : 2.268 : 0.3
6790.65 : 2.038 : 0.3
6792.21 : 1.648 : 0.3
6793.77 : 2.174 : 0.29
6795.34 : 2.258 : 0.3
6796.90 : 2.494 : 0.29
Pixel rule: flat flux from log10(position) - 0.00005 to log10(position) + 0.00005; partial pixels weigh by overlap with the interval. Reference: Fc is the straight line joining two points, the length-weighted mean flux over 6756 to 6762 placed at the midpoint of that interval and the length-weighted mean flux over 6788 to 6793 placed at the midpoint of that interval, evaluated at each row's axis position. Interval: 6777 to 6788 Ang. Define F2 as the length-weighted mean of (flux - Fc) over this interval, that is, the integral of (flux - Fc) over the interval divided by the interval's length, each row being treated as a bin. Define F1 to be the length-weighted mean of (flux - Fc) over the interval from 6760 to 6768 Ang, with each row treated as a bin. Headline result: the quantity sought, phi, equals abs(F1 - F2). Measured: 0.50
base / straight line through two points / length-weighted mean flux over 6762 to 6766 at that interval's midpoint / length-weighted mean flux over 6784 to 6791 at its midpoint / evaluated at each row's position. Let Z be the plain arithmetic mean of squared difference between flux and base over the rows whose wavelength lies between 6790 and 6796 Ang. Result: 0.184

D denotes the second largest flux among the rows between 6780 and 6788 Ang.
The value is 2.064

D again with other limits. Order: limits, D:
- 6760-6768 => 2.852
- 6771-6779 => 2.309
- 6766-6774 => 2.405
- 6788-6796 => 2.258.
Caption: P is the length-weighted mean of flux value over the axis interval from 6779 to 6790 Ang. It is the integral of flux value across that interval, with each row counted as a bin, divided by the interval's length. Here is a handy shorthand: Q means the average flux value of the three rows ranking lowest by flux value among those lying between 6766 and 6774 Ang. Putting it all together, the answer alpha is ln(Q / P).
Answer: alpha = -0.14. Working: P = 1.939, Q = 1.7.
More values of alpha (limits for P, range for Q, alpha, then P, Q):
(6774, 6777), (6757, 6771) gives -0.22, 2.289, 1.8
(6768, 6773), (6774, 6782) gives 0.06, 1.951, 2.1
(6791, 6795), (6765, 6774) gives -0.15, 1.964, 1.7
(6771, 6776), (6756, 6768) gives 0.02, 1.913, 2.0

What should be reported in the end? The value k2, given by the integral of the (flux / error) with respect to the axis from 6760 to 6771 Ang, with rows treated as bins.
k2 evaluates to 86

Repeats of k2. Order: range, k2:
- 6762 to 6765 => 22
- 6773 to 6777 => 28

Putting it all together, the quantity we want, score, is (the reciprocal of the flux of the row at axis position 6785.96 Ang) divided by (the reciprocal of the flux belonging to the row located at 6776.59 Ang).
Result 1.59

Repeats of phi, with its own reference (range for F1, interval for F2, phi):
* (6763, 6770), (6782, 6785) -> 0.54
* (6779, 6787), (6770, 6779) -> 0.03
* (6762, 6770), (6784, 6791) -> 0.53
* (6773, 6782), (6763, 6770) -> 0.42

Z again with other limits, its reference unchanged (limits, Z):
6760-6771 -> 0.178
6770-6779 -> 0.163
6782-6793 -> 0.079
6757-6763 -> 0.219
